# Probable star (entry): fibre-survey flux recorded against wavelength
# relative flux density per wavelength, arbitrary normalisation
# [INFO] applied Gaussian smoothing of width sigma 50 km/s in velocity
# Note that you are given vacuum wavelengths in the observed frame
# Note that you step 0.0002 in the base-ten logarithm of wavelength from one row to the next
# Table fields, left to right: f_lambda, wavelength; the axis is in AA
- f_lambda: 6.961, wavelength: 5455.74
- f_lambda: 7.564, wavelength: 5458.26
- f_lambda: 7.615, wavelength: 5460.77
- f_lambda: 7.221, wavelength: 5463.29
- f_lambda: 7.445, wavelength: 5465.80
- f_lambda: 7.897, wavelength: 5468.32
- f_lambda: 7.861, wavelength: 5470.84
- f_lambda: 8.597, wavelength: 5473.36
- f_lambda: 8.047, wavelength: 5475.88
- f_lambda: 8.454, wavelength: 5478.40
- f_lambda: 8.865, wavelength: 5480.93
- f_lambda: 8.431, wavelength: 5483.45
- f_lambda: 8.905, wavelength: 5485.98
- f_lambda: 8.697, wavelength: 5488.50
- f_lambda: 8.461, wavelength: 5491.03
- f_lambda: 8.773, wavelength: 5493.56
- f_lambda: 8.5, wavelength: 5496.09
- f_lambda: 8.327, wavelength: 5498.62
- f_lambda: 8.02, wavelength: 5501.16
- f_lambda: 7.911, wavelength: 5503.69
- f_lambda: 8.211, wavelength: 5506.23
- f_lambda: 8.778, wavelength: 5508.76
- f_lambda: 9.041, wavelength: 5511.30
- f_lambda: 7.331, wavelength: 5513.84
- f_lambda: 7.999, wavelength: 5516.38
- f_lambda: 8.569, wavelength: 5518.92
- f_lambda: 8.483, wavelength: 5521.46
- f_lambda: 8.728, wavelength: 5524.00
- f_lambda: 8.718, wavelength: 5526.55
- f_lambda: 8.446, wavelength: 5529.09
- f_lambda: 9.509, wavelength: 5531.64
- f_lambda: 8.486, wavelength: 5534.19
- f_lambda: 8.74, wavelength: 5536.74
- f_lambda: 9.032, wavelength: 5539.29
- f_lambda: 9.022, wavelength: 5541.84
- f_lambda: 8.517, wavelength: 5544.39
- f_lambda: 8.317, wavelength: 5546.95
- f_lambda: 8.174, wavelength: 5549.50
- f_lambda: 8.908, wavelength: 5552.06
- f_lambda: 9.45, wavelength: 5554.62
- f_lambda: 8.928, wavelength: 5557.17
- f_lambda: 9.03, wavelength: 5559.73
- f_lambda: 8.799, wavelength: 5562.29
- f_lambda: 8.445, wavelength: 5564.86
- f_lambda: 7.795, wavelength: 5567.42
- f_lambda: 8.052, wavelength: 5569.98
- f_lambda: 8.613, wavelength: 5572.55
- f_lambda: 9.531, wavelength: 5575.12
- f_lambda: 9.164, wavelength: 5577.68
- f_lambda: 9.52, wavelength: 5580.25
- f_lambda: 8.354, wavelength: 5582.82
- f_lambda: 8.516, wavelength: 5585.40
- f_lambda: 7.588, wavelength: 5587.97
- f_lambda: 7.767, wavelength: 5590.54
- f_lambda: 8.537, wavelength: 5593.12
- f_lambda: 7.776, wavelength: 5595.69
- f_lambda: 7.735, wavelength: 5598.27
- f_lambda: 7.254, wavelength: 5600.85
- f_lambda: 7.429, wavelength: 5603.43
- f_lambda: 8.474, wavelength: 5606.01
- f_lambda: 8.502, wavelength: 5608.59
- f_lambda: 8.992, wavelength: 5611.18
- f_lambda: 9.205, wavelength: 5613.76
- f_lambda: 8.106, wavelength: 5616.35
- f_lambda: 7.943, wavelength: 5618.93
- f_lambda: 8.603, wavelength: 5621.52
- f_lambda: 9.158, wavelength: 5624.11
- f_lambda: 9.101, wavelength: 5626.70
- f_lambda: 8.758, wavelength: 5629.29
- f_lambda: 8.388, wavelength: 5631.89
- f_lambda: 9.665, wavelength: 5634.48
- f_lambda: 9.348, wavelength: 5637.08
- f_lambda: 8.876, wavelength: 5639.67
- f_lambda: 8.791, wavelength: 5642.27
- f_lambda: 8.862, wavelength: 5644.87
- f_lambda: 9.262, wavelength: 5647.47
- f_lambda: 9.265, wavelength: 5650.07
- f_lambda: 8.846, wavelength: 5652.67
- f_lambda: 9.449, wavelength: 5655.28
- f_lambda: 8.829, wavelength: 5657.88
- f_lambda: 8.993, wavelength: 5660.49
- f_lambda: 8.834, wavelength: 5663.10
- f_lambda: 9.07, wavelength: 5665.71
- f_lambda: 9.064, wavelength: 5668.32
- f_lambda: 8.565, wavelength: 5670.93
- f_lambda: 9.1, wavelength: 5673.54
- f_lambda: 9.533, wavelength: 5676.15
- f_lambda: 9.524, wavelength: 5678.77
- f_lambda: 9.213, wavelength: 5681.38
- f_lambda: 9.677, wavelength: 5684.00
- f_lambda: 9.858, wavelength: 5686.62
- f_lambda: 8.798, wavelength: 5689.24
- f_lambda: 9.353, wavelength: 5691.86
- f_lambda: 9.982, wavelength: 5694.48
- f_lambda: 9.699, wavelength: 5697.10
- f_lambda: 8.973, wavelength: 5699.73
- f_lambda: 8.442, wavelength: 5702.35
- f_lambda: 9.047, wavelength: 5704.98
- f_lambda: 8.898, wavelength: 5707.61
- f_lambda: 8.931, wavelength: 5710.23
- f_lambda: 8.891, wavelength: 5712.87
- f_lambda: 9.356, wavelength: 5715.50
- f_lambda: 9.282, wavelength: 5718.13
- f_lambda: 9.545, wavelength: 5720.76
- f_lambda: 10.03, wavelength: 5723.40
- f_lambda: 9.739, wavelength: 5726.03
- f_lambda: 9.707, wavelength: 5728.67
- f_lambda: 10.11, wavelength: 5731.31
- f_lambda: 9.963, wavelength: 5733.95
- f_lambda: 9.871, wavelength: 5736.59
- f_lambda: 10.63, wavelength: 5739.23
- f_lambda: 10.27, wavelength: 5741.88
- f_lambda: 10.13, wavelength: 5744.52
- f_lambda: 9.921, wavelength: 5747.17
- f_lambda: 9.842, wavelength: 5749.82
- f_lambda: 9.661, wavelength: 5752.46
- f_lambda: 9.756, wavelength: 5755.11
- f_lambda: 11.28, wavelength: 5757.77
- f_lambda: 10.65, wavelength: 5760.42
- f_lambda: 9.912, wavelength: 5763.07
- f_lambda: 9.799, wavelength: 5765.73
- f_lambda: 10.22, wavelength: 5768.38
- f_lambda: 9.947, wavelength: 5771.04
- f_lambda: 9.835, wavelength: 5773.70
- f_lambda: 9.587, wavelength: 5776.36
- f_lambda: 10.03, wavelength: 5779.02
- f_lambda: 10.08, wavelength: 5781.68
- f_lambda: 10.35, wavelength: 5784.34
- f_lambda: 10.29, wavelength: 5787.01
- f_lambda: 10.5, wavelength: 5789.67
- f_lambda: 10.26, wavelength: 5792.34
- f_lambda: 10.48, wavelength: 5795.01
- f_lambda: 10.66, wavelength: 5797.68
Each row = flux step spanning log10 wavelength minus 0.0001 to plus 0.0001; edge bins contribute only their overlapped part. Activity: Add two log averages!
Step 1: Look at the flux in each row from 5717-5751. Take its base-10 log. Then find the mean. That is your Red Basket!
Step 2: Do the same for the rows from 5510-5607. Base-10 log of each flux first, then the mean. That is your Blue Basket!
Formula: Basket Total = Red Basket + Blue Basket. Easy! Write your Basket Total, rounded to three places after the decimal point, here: 1.925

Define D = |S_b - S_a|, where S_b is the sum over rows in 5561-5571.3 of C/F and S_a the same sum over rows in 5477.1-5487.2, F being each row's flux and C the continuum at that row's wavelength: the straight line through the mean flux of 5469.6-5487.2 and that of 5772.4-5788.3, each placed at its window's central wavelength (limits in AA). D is 0.40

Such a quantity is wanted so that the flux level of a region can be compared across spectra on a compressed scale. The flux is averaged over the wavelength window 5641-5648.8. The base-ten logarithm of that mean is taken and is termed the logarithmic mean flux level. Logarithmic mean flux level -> 0.953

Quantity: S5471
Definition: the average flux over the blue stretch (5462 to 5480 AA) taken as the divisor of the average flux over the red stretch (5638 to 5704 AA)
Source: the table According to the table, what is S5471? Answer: 1.15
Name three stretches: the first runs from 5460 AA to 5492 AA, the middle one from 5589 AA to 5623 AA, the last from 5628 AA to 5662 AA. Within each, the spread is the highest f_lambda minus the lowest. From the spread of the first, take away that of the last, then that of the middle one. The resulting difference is -1.54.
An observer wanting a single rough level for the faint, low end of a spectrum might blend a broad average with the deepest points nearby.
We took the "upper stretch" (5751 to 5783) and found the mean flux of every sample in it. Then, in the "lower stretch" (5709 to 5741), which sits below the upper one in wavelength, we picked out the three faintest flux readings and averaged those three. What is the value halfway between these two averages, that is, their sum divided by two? 9.55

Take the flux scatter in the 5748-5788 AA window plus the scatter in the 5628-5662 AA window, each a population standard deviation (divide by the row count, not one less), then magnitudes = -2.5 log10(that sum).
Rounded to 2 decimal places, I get 0.30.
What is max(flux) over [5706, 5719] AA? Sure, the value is 9.356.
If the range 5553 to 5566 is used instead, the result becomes 9.45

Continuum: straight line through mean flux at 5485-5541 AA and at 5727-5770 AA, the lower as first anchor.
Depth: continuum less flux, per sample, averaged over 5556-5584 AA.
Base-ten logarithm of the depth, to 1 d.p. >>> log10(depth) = -0.8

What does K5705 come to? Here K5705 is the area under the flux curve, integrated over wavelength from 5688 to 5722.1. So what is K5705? 313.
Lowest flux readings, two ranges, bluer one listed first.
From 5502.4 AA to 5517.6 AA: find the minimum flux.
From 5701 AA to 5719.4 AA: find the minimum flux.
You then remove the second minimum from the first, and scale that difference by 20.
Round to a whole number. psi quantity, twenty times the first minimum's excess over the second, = -22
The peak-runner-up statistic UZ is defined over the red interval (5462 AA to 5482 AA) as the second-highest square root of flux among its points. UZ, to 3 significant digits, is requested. 2.93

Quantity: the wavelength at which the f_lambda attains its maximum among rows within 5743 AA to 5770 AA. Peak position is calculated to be 5757.77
